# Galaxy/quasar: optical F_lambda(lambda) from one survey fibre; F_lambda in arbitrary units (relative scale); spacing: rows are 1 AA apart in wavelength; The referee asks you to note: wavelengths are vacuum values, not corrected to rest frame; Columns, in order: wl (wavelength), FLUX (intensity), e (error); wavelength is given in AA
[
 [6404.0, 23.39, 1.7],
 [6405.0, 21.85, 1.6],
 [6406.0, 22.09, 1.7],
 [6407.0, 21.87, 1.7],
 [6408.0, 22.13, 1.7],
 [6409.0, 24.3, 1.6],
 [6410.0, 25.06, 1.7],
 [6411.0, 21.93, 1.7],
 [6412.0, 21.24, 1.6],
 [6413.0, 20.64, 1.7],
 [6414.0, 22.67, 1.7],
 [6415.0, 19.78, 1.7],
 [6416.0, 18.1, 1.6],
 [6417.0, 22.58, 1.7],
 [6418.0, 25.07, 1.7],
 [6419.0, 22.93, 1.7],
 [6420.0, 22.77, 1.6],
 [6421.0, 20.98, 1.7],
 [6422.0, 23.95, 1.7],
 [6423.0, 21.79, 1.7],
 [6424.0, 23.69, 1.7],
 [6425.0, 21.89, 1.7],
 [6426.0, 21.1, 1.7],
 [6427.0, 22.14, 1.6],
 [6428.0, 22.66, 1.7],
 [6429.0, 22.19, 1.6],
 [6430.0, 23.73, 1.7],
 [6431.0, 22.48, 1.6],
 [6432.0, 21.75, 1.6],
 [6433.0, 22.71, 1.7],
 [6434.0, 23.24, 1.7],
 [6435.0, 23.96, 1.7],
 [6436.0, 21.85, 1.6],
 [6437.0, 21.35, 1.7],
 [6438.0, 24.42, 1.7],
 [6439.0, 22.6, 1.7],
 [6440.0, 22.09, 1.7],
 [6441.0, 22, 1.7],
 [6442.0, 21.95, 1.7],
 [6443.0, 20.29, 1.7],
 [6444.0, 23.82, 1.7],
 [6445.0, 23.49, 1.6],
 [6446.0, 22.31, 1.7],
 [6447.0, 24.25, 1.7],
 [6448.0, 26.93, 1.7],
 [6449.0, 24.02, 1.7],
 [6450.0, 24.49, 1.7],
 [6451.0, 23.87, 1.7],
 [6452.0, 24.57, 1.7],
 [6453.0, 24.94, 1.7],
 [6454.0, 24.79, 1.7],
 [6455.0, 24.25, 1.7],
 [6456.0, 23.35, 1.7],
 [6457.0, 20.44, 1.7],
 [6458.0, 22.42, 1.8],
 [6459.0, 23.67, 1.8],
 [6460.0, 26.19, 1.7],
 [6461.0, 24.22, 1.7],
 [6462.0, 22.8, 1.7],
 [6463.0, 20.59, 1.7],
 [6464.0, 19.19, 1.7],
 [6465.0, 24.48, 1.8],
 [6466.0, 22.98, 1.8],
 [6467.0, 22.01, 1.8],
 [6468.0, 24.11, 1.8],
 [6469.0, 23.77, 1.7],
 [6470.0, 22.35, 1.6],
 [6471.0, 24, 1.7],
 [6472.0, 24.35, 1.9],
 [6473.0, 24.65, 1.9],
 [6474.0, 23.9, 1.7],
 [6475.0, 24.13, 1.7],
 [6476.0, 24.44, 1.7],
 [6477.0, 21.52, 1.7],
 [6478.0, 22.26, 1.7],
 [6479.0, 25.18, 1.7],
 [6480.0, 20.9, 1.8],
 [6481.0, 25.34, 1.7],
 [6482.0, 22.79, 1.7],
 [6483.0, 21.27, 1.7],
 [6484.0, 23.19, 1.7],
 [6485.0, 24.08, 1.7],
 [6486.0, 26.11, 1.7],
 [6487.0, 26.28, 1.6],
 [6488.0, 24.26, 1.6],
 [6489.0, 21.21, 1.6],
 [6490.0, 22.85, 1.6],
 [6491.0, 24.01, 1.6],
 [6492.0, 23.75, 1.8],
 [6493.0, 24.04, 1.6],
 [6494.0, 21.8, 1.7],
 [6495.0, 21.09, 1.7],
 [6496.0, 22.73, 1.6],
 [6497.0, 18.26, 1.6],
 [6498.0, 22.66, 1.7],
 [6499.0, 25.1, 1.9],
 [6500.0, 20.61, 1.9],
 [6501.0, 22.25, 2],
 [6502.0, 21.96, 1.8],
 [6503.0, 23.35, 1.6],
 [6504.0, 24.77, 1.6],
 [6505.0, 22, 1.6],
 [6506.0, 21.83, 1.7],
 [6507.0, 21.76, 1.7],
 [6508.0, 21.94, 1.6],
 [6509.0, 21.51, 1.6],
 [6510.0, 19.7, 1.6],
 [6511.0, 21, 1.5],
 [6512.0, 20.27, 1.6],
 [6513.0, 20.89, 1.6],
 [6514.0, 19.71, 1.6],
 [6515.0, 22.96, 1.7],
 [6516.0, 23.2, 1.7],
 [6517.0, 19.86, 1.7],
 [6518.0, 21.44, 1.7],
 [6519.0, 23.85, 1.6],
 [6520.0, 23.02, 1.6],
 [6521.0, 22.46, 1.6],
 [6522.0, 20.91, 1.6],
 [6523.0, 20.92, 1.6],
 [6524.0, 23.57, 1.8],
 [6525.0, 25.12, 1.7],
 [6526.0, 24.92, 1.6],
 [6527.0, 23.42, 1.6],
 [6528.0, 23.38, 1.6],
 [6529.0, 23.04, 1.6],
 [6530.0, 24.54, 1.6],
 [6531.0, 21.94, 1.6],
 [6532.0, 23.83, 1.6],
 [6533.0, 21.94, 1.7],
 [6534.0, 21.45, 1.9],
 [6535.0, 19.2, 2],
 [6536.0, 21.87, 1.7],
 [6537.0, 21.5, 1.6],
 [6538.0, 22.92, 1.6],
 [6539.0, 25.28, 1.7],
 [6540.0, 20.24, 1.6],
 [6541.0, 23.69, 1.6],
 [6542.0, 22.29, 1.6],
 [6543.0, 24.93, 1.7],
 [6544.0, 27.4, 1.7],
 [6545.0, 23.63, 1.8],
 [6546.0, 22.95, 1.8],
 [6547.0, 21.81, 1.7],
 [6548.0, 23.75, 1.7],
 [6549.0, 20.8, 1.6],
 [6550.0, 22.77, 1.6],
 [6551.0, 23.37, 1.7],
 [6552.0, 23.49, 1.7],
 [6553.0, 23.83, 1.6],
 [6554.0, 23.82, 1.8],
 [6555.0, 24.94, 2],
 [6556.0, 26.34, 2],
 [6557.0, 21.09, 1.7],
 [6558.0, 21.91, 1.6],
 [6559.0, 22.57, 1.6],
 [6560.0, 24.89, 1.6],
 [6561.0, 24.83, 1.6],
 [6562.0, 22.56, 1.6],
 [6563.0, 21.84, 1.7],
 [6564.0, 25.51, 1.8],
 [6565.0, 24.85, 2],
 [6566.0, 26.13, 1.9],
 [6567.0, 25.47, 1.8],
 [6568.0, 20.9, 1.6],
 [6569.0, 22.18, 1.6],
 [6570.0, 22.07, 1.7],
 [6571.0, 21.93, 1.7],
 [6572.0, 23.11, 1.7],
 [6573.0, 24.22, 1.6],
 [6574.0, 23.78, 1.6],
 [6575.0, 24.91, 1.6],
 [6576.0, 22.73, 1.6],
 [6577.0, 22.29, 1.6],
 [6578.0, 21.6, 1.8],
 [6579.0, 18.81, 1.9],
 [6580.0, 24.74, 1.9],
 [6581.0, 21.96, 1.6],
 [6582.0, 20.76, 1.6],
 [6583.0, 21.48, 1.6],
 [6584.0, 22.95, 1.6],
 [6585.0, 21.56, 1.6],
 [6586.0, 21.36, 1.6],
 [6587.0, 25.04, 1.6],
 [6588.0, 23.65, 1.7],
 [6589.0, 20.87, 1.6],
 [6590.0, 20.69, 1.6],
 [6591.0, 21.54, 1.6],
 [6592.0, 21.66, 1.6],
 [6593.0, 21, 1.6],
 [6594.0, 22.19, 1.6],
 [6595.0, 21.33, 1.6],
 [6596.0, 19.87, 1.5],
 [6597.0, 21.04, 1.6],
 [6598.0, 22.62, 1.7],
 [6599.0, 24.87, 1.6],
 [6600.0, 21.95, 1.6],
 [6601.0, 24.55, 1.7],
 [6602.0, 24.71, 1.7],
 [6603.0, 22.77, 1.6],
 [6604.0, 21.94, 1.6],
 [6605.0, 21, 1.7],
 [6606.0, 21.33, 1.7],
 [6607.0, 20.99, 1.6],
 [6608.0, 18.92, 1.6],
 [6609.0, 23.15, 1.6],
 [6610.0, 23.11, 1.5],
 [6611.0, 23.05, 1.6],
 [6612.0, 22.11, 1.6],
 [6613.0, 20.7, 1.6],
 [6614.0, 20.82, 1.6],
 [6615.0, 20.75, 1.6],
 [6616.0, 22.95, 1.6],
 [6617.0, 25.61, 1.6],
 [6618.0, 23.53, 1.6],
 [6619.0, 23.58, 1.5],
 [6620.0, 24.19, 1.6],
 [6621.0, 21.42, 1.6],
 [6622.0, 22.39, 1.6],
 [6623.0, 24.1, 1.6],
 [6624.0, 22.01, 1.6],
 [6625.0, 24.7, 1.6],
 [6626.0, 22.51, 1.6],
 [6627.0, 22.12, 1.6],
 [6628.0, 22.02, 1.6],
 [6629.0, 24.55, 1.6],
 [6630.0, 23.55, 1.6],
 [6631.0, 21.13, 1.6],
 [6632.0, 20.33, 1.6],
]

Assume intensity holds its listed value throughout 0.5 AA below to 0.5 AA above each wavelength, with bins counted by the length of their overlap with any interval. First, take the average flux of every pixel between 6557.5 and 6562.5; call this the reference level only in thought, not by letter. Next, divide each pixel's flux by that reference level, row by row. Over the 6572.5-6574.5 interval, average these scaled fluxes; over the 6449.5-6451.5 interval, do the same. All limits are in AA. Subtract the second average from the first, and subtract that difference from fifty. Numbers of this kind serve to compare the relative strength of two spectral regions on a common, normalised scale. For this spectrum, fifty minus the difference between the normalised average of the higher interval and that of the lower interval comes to 50.0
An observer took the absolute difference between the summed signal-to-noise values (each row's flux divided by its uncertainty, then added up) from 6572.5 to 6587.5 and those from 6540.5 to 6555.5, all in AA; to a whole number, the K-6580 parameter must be 2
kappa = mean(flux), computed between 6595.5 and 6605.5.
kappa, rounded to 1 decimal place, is 22.5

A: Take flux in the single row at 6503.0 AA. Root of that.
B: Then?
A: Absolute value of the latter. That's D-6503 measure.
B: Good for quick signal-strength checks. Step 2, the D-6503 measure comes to 4.83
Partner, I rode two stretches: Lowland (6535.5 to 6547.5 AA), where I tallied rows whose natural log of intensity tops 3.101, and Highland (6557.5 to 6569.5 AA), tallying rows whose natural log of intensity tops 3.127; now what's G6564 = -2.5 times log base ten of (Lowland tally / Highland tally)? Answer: -0.31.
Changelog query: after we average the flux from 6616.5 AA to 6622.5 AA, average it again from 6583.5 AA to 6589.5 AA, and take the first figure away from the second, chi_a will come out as -0.9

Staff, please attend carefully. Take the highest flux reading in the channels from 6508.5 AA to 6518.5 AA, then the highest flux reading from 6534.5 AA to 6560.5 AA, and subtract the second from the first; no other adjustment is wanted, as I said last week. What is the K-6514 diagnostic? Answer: -4.2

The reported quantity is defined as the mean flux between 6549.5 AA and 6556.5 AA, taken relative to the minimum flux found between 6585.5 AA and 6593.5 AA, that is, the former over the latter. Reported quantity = 1.16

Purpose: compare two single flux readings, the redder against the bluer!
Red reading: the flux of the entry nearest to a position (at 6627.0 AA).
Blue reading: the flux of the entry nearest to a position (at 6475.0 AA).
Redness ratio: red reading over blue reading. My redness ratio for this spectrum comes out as 0.92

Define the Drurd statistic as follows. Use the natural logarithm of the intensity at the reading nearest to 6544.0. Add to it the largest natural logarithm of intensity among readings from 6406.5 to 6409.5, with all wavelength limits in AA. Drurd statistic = 6.50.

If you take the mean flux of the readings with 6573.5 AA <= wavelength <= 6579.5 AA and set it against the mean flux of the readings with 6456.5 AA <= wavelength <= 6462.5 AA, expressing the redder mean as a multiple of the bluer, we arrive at 0.96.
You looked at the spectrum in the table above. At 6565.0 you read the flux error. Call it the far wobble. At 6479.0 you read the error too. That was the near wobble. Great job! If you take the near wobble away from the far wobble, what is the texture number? 0.30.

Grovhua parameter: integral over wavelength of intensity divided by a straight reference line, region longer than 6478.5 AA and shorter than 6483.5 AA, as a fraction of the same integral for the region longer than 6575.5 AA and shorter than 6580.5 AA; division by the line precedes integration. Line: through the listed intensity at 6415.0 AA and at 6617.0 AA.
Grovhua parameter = 1.18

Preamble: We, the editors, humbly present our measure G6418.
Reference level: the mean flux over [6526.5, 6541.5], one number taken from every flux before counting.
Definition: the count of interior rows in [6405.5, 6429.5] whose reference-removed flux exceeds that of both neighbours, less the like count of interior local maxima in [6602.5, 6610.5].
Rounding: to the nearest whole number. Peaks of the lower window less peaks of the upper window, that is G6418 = 4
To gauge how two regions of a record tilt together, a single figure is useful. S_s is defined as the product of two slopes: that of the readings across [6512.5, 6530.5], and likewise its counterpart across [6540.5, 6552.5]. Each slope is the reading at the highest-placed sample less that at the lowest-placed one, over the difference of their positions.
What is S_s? -0.0039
